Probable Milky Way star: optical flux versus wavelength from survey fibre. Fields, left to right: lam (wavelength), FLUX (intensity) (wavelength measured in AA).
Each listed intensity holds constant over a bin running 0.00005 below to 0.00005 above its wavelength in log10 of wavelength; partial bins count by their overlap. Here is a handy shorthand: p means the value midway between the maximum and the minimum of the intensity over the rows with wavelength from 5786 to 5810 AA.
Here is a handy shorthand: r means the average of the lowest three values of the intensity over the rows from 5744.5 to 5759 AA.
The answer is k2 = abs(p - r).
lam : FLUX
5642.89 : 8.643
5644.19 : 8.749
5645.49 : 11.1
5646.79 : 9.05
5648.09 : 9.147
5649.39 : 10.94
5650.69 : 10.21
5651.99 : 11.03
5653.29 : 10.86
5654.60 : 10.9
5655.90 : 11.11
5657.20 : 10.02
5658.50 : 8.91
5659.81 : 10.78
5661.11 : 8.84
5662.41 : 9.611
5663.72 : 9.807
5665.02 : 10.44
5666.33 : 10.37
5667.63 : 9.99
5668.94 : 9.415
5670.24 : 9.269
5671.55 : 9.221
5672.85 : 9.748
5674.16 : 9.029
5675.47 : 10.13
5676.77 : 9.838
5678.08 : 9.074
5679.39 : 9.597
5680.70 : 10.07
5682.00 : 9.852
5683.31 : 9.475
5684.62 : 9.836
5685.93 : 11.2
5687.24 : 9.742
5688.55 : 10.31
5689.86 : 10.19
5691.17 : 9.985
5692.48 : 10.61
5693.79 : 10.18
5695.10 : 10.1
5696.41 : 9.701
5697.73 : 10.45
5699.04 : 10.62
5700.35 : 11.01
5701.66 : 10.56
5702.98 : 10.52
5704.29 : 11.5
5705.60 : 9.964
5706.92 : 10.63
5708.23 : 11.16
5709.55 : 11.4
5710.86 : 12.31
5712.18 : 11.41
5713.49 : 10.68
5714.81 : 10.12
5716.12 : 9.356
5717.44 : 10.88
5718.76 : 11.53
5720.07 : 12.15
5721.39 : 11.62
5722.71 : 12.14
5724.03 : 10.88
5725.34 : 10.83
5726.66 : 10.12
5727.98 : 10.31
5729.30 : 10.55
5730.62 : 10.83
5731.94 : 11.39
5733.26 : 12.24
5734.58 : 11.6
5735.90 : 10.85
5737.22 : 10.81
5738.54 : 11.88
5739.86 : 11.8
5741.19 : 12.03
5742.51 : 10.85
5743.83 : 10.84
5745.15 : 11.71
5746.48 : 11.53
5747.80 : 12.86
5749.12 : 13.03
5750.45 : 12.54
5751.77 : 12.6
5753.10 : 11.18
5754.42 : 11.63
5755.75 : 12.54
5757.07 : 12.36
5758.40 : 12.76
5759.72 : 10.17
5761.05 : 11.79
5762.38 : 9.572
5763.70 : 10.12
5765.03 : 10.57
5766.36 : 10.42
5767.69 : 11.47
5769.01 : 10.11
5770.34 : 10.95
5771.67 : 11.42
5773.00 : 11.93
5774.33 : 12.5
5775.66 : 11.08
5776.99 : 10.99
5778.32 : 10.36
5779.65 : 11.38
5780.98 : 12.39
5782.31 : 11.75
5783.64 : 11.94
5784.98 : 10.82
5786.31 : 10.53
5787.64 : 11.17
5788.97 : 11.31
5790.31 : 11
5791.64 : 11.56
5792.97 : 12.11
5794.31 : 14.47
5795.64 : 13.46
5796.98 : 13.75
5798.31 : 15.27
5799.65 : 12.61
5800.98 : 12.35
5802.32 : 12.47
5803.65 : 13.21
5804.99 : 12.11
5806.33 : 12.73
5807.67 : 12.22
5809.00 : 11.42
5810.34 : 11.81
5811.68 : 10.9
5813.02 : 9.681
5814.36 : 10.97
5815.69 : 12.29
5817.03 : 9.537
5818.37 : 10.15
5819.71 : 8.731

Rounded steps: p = 12.9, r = 11.4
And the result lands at 1.45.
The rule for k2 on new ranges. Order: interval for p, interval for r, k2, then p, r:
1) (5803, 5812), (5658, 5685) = 3.13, 12.1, 8.9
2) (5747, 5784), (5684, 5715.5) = 1.54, 11.3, 9.8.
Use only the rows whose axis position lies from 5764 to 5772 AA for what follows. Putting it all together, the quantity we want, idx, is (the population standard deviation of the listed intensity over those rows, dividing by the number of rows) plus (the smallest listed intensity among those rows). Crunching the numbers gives 10.6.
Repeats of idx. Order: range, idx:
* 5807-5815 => 10.5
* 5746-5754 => 11.9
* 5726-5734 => 10.8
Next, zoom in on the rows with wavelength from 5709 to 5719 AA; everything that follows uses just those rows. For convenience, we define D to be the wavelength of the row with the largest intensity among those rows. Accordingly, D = 5710.86 AA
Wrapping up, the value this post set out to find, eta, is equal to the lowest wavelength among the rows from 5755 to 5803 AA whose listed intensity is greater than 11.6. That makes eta 5755.75 AA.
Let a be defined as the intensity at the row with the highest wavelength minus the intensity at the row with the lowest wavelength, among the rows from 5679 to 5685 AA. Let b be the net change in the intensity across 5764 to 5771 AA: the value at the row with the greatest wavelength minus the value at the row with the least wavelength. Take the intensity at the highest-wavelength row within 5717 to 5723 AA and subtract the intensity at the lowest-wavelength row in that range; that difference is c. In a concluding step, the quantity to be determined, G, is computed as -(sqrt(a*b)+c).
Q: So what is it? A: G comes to -1.6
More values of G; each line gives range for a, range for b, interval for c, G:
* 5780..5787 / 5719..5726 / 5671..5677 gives -2.2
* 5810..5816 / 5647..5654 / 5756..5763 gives 1.9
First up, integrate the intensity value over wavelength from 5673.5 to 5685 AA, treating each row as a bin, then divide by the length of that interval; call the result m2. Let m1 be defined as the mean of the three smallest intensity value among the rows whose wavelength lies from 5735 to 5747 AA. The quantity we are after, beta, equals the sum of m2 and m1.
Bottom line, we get 20.5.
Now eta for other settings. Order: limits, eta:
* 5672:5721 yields 5710.86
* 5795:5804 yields 5795.64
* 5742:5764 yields 5745.15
